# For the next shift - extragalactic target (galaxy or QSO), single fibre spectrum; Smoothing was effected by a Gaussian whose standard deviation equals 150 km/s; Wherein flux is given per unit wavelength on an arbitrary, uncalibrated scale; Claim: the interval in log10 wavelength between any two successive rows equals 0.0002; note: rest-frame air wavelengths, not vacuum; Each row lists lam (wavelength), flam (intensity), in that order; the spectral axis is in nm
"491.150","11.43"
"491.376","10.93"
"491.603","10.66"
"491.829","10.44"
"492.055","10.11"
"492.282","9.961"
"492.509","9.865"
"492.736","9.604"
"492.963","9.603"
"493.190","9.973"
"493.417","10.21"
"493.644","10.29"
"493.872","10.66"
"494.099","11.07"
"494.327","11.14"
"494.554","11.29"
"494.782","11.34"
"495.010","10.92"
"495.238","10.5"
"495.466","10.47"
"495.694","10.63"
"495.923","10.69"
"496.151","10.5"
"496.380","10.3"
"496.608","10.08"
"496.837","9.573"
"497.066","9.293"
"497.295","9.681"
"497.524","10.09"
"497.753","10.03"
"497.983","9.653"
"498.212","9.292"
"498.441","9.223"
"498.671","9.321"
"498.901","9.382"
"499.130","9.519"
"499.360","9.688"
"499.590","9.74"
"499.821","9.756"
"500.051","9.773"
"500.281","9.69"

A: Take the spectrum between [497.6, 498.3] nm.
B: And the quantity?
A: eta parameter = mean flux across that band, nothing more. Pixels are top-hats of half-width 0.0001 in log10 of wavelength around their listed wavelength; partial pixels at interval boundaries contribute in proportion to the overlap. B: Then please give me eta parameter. 9.7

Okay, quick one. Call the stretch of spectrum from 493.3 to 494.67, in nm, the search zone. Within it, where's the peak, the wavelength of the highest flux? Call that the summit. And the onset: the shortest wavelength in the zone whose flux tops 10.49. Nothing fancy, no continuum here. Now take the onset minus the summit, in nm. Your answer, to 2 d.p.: -0.68 nm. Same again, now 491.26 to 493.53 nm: 0.00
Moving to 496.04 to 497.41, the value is 0.00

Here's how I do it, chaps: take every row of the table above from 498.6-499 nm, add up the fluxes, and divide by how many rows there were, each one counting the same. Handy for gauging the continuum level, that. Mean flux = 9.35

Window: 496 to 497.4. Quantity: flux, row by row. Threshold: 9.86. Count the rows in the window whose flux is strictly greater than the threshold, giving 3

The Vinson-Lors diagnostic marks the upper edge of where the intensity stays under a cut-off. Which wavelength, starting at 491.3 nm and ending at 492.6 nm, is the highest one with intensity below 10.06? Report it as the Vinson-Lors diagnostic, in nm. 492.509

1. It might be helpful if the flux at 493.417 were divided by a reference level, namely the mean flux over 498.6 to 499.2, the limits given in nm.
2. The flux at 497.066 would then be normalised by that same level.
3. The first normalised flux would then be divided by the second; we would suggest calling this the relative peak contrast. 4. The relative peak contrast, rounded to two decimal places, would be 1.10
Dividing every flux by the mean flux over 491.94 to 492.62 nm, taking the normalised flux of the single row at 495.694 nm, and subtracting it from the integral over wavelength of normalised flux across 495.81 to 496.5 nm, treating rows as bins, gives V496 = -0.3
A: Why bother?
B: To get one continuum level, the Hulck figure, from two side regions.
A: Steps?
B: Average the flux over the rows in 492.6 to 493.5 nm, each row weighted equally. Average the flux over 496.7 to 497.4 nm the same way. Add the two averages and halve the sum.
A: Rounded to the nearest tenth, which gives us 9.7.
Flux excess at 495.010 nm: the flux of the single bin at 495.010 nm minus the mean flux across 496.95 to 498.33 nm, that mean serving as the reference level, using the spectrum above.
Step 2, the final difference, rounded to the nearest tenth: 1.2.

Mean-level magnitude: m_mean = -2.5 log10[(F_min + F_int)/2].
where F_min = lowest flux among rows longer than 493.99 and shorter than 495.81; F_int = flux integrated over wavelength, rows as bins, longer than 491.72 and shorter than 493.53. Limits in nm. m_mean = -2.89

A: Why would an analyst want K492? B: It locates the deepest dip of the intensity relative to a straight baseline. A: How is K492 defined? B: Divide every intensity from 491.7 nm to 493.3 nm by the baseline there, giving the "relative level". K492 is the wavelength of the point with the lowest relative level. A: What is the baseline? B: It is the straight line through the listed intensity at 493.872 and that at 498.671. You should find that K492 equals 492.736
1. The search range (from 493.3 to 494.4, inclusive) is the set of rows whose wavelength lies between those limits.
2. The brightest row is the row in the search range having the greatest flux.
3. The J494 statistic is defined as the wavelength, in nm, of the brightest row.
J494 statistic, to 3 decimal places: 494.327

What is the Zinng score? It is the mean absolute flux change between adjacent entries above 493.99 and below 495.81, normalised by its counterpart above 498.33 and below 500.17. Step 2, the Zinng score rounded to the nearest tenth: 2.4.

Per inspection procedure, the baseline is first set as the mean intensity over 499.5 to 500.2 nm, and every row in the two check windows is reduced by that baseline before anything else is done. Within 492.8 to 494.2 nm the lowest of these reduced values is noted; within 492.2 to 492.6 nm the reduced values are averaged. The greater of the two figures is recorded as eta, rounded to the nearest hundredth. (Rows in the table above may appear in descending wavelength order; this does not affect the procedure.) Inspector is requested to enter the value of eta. 0.16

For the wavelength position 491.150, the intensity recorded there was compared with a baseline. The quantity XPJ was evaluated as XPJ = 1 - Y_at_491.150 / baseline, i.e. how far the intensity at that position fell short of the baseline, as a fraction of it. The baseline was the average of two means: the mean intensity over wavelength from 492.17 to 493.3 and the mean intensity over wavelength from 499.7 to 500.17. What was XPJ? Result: -0.17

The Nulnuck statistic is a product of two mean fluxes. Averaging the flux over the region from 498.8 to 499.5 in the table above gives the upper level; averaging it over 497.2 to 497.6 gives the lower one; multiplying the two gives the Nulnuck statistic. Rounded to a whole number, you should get 94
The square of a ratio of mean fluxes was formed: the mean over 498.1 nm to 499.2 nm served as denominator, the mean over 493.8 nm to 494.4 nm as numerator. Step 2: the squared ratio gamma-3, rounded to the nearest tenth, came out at 1.4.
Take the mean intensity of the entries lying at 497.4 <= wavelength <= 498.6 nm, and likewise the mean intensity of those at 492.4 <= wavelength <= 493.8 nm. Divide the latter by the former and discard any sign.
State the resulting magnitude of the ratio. 1.03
